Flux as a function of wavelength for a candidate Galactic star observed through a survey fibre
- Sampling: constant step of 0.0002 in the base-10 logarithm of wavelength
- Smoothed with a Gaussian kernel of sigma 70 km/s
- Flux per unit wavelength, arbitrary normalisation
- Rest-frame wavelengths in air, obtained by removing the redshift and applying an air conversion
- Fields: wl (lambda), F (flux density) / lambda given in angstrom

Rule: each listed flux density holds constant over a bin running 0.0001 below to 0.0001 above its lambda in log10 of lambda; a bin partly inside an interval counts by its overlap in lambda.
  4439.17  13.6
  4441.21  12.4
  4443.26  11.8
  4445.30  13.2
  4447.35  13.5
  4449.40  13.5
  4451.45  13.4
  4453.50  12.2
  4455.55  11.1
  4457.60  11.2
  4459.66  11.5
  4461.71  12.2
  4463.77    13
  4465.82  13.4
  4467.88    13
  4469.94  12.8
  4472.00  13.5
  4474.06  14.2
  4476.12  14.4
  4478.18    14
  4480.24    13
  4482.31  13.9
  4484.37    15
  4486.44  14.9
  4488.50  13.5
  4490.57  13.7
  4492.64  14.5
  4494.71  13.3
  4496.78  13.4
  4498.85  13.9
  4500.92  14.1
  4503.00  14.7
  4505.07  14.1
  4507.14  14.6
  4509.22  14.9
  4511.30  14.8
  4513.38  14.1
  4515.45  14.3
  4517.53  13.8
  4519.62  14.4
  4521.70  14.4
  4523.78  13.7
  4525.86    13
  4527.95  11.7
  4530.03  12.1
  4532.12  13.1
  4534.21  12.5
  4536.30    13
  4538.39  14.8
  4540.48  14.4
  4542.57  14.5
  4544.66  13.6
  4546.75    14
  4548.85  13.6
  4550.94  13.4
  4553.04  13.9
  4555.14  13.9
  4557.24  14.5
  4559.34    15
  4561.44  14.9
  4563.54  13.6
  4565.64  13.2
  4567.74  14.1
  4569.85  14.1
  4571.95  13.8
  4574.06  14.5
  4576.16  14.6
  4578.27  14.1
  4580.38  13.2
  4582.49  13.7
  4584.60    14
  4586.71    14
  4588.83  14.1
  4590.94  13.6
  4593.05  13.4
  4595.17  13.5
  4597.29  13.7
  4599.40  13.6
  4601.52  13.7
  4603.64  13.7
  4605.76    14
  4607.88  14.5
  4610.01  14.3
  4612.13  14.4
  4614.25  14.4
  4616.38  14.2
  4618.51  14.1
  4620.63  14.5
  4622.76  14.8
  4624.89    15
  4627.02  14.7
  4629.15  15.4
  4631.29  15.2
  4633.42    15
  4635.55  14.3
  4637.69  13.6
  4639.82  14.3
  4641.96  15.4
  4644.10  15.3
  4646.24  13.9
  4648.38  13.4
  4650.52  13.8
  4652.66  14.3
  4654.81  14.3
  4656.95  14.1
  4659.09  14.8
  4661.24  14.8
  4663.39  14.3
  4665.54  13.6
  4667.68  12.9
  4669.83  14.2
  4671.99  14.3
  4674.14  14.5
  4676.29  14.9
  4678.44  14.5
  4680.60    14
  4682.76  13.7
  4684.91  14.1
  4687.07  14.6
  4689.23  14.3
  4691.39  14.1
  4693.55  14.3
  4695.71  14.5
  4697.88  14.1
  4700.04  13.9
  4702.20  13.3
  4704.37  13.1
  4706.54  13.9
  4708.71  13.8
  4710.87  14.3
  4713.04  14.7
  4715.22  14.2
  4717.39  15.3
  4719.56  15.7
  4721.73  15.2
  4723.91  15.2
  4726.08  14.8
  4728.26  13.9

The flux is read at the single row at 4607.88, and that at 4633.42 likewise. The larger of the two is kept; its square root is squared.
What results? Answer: 15.0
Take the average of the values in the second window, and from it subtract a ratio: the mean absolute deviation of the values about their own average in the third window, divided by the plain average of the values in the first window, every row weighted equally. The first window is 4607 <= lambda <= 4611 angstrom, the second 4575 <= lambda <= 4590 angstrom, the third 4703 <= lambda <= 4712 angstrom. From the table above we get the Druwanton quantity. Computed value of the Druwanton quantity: 13.9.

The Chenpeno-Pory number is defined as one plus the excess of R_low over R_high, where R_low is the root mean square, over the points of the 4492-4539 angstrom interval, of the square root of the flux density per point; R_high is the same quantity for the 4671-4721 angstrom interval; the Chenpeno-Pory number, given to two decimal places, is 0.94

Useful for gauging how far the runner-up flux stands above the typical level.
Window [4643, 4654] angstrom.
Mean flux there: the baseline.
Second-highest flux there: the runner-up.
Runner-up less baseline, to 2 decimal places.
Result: 0.16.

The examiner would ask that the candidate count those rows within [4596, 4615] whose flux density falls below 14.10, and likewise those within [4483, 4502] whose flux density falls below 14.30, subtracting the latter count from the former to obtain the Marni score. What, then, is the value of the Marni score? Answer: -1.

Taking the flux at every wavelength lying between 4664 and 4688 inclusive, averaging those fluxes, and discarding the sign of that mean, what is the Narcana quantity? 14.1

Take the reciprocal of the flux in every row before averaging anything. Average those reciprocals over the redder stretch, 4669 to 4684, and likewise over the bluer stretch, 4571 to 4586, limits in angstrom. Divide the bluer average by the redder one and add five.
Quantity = 6.02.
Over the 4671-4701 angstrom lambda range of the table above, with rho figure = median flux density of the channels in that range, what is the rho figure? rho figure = 14.3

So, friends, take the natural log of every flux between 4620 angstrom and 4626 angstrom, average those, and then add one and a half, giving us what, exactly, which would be 4.19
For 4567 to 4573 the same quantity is 4.14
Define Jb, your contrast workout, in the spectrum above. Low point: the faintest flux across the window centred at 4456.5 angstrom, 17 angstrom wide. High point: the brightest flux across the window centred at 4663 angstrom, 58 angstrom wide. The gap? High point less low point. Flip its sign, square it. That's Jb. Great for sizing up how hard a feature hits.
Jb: 18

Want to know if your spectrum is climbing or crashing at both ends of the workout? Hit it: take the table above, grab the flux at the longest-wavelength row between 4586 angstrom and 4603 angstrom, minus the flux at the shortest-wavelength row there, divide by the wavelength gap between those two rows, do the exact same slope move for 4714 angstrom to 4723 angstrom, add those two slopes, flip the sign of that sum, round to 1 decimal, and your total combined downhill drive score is -0.1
